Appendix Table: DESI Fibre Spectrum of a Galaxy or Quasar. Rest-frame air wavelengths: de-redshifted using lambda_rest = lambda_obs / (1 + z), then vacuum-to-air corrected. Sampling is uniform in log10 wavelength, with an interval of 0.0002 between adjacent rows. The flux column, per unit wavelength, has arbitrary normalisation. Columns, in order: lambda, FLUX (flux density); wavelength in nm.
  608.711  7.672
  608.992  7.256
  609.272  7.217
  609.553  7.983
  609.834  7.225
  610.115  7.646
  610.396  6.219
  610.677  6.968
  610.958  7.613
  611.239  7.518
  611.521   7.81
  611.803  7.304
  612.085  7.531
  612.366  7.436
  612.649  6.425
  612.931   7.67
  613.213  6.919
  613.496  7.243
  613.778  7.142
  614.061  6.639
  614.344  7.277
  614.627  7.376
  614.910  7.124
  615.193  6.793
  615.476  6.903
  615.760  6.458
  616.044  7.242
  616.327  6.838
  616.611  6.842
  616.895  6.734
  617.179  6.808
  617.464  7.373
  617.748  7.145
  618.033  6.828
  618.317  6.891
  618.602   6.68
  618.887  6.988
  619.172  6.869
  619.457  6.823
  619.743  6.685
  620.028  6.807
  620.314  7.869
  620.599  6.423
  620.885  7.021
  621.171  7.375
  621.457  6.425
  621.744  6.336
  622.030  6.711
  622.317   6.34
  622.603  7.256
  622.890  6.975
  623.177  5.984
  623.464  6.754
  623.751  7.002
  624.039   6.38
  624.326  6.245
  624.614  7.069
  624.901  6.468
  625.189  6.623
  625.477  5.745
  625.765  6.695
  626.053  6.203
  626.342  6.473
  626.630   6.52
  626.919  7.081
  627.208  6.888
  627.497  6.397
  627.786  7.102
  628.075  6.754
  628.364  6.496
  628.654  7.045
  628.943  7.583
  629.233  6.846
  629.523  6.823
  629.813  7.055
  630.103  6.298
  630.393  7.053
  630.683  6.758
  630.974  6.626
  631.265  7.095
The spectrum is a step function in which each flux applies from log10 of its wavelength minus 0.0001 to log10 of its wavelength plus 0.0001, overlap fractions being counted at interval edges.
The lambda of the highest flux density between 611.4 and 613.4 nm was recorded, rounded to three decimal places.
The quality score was 611.521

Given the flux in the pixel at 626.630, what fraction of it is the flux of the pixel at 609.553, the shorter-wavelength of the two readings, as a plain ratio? 1.22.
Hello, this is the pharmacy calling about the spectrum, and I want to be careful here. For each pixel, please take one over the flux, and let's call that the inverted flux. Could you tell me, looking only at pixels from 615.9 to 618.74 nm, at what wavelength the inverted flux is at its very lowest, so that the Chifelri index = 617.464 nm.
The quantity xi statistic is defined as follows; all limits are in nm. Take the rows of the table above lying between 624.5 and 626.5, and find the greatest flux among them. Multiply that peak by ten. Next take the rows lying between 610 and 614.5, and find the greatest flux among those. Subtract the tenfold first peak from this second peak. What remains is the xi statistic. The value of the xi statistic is -62.9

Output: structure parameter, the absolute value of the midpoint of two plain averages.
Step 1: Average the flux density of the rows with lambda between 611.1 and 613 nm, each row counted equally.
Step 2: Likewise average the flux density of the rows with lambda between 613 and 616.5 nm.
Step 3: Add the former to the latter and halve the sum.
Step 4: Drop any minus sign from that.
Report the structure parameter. 7.19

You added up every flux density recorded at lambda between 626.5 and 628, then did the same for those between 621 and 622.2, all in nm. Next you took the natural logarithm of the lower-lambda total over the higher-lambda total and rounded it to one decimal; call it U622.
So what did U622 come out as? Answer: -0.2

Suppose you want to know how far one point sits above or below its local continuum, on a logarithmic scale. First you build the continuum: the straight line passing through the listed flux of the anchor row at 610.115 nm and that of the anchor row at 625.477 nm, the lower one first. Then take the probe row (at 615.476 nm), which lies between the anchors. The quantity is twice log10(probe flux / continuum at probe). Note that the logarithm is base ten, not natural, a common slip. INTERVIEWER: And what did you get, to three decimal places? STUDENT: -0.010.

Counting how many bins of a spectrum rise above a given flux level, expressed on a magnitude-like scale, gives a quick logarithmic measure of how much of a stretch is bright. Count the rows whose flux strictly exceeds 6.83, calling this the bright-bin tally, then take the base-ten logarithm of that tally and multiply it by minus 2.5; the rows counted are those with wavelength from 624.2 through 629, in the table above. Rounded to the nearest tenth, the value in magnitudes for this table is -1.9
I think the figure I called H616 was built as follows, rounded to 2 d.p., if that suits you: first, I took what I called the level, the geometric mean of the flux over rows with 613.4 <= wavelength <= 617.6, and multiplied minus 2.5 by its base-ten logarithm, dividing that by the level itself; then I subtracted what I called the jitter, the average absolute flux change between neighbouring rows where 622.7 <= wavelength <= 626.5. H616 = -0.88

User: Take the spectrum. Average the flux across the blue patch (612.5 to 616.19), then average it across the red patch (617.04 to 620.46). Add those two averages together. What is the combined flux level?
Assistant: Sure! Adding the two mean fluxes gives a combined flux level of 14.00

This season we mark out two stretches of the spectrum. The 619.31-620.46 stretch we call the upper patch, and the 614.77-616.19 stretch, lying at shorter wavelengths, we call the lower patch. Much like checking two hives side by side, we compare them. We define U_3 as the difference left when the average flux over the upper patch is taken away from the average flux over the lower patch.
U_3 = -0.14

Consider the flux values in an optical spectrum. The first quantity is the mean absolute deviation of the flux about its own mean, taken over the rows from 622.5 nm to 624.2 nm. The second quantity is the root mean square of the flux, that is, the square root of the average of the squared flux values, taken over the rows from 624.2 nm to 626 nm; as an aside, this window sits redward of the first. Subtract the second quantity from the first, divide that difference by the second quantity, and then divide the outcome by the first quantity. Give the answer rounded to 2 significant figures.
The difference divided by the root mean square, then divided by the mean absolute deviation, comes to -2.6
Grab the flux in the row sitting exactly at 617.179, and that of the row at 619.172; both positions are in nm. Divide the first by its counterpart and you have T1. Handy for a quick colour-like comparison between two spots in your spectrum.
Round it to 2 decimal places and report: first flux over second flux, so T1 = 0.99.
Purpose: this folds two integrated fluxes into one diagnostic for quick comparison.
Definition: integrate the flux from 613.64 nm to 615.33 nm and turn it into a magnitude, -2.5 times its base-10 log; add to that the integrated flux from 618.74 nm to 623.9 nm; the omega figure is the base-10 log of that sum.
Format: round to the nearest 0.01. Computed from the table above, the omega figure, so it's 1.51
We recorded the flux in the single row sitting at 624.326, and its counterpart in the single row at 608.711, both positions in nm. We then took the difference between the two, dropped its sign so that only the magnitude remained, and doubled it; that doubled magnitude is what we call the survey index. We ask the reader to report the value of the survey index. 2.9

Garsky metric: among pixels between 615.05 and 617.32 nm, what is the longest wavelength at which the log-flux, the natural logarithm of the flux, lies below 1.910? 616.895 nm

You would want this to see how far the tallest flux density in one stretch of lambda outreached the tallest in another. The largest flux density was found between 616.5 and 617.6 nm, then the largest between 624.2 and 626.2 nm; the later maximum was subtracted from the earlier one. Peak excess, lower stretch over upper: 0.3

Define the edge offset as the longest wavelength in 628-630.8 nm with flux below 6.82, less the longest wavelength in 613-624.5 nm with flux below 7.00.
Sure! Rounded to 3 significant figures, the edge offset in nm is 6.36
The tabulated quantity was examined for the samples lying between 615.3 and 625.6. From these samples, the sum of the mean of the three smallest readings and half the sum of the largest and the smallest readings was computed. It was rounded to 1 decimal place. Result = 12.8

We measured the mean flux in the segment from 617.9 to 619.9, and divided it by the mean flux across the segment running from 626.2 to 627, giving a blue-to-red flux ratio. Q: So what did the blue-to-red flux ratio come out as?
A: 1.02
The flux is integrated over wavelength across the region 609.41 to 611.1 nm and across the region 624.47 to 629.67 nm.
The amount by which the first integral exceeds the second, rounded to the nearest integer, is -23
